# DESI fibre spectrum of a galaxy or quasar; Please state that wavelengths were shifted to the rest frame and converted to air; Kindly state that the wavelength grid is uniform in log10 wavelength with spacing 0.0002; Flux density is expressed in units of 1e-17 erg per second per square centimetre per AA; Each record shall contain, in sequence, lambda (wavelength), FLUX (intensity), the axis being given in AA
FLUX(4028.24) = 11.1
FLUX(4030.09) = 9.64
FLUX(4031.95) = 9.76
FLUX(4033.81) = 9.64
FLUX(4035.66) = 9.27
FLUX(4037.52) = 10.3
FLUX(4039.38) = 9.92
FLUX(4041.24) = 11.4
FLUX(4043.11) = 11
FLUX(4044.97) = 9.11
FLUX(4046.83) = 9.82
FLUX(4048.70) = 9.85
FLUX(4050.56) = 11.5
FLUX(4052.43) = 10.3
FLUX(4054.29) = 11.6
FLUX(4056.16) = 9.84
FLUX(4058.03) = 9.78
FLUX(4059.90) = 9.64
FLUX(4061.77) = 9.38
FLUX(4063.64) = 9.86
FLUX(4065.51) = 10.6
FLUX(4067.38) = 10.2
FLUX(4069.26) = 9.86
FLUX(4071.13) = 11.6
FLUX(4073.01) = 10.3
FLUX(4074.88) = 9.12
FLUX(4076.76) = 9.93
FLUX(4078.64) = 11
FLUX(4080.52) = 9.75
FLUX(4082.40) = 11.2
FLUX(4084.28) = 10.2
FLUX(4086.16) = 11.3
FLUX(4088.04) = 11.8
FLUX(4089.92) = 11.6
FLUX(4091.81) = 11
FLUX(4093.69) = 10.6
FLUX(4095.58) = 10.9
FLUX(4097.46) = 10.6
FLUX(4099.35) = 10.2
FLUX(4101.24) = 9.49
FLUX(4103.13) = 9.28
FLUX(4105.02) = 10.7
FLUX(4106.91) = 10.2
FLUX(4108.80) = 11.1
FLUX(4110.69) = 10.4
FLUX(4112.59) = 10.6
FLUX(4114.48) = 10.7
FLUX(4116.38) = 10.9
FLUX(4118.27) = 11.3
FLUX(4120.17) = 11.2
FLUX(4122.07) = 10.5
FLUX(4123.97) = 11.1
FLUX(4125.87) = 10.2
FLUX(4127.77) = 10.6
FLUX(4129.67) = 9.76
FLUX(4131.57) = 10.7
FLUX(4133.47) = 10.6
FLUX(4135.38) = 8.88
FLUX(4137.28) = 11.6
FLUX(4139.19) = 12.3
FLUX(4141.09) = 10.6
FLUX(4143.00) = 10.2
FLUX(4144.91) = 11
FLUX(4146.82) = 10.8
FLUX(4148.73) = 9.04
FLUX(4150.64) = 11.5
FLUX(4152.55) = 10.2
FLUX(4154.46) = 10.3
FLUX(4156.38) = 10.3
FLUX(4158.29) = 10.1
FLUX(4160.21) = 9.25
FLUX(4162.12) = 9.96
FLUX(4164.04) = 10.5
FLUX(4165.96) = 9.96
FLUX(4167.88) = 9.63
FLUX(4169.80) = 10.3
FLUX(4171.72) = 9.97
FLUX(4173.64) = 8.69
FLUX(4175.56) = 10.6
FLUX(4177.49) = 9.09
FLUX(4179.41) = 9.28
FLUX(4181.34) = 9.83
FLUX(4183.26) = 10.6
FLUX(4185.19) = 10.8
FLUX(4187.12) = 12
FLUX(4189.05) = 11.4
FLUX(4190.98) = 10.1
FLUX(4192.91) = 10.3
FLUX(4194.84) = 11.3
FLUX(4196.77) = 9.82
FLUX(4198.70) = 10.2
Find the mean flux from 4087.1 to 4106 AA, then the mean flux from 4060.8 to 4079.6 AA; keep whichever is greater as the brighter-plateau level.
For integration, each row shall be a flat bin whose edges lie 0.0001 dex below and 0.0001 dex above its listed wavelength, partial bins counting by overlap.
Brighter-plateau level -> 10.62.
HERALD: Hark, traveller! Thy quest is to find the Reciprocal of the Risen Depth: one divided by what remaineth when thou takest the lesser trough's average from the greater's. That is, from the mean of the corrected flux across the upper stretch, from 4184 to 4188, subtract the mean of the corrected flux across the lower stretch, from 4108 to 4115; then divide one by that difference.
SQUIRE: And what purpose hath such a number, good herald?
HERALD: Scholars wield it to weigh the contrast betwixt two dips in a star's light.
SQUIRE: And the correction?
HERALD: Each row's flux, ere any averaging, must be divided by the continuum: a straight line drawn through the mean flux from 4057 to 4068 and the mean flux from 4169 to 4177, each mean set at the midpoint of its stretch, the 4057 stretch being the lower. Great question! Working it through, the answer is 14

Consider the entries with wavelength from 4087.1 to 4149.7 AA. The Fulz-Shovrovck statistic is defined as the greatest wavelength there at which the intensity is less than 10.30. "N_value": 4148.73 AA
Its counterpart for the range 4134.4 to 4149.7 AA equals 4148.73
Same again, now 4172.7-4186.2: 4181.34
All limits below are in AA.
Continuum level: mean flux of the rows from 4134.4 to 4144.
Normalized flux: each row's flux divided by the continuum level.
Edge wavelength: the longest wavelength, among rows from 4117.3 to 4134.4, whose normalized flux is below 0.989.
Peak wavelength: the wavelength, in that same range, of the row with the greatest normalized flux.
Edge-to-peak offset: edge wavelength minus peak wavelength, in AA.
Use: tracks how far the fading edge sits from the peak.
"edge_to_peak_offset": 11.4 AA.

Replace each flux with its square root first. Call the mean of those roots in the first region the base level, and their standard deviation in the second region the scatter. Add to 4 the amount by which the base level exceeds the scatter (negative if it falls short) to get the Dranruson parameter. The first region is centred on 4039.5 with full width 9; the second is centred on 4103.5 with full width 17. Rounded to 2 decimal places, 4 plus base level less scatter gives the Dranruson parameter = 7.13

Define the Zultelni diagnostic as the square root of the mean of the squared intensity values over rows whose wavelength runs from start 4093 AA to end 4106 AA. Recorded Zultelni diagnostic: 10.3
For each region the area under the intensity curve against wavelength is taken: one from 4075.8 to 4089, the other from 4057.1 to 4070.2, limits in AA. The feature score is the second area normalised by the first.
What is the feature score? 0.92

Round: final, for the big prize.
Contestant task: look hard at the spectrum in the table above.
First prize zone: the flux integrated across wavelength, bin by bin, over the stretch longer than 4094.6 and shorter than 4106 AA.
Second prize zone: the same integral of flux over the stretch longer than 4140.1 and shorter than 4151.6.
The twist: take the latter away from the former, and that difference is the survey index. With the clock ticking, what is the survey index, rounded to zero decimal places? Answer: -5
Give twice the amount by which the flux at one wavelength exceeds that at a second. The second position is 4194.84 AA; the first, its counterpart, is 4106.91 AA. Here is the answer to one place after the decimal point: -2.2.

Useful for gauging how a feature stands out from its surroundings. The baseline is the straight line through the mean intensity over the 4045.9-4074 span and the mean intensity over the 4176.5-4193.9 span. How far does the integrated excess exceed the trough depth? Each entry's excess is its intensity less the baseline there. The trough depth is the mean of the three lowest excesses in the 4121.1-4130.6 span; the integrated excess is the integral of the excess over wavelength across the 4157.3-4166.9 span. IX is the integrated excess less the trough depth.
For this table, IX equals -3.7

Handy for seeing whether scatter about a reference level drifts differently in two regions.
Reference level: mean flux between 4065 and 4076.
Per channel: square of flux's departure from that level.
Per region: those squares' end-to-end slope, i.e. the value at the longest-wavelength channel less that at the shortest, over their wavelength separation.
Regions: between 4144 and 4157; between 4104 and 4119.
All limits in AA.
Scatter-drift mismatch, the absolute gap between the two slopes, 0.11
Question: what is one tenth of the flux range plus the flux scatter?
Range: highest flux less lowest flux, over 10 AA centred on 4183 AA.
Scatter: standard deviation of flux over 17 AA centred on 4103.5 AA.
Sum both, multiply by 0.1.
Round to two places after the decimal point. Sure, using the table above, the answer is 0.33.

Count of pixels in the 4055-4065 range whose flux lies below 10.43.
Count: 5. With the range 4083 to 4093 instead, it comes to 1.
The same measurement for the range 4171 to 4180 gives 4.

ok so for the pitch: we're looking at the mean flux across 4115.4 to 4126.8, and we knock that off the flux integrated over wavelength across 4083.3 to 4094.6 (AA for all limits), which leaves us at 114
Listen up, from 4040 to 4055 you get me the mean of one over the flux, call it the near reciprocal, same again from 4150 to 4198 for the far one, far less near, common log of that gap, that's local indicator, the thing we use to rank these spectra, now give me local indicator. -2.5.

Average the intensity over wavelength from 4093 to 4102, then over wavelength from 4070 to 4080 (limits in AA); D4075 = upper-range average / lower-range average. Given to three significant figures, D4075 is 1.00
